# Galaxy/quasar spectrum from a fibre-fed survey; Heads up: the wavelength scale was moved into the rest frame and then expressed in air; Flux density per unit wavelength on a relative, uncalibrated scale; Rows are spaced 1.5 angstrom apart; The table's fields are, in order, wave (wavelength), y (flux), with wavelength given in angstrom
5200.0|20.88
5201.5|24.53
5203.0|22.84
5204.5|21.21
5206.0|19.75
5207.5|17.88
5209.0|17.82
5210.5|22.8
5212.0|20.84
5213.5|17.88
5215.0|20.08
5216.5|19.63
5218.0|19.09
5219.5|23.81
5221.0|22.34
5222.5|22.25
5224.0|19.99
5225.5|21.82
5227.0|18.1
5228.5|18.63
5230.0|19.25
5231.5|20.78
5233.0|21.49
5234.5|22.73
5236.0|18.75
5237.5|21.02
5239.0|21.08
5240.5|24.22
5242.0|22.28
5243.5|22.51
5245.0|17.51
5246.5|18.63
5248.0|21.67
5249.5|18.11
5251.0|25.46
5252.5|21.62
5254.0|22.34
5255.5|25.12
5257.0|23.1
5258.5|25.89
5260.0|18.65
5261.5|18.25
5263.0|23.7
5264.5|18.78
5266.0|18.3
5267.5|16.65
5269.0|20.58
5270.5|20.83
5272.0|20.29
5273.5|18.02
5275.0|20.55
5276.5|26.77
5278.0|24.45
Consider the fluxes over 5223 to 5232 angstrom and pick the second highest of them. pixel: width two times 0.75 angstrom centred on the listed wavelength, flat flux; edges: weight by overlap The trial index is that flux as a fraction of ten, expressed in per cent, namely 208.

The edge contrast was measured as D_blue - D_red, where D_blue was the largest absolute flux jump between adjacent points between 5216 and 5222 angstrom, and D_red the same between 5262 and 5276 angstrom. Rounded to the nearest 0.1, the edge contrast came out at -0.2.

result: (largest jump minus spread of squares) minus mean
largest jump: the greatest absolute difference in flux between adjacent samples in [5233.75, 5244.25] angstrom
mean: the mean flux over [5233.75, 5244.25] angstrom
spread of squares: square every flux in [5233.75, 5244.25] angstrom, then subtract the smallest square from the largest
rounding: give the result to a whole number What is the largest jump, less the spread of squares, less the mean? -253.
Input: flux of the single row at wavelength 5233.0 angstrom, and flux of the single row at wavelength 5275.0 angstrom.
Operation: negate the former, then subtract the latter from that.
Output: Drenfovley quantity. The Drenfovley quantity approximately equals -42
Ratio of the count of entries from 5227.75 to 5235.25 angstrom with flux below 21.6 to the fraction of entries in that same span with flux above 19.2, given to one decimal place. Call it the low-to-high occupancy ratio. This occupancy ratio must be 5.0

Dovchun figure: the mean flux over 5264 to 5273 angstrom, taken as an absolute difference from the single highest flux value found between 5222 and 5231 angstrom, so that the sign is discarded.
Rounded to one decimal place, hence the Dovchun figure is 3.0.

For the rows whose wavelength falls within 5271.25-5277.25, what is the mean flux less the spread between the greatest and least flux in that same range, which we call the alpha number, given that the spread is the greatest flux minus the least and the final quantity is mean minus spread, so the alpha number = 12.7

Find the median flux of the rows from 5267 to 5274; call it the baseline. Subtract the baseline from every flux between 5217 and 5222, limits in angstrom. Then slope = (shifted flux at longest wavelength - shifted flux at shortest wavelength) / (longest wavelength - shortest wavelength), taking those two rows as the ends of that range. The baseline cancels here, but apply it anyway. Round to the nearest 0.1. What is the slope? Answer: 1.1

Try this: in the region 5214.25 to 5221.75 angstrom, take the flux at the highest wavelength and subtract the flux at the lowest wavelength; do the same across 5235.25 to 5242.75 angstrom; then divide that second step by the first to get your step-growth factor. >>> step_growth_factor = 1.6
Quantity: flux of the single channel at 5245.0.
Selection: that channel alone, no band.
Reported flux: 17.51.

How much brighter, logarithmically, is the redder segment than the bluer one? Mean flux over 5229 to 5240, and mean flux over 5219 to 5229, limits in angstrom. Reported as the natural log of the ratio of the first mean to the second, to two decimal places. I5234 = -0.01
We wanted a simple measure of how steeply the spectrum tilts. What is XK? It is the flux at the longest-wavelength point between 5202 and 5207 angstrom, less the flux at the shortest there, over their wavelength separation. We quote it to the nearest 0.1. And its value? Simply -1.0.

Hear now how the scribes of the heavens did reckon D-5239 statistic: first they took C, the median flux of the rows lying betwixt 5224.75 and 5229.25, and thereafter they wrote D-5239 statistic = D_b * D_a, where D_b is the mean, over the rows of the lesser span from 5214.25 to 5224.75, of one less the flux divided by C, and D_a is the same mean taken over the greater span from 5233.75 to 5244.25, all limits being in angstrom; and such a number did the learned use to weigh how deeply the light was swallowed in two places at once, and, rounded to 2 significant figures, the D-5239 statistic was 0.022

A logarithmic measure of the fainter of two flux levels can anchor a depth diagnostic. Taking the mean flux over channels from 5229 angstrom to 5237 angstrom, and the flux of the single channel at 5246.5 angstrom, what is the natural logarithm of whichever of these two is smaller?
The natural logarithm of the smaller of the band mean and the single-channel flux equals 2.92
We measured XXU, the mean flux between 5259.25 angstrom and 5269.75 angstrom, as 19.3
